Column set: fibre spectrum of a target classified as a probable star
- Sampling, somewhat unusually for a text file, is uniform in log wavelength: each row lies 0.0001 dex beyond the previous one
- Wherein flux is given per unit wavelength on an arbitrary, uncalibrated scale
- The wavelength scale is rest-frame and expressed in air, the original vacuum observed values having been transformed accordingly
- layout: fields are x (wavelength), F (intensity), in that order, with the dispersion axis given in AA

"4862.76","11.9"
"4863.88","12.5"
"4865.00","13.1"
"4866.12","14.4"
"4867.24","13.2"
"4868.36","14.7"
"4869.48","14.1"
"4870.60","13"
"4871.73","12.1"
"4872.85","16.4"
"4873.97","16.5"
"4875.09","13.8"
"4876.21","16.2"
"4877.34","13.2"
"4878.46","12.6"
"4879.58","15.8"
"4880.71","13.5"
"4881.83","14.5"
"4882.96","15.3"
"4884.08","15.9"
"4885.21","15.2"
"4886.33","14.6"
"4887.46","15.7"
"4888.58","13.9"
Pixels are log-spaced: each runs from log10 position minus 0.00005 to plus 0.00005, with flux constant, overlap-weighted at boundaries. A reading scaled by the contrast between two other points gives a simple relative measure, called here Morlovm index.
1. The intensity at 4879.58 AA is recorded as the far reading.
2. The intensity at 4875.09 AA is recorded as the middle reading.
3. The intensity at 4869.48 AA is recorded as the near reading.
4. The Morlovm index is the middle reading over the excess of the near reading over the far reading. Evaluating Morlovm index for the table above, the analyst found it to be -8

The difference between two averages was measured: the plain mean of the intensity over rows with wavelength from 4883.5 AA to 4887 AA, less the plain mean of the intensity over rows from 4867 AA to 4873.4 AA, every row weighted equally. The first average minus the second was 1.3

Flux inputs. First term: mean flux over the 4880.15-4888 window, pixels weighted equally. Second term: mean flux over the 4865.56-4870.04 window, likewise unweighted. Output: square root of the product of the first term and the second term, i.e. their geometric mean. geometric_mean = 14.5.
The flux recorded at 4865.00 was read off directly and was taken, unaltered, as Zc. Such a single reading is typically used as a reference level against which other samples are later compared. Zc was 13.1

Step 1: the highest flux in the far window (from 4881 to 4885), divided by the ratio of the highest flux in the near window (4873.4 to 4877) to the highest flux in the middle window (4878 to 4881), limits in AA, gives 15.2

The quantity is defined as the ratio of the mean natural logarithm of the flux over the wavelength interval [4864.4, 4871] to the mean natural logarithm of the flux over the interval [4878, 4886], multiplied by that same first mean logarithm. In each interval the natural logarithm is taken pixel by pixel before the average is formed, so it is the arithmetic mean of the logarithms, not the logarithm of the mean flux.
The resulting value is 2.56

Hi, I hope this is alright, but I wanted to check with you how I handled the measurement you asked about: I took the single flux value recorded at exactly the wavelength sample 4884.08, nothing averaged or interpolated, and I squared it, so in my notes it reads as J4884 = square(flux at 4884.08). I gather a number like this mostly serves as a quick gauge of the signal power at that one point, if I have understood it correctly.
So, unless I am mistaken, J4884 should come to 253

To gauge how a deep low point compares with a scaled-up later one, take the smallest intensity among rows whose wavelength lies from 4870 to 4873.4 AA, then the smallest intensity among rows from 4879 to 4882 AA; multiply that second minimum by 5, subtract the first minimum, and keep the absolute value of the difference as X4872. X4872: 55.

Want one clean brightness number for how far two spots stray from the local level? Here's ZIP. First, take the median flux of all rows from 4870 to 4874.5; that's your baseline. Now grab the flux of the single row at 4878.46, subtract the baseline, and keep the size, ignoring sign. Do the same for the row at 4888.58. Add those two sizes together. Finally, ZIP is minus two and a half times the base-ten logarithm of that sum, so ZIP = -1.16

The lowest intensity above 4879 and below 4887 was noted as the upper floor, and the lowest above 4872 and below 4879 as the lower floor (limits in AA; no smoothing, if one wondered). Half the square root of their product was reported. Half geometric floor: 6.52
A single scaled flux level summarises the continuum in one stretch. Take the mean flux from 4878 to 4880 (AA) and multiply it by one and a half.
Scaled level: 21.3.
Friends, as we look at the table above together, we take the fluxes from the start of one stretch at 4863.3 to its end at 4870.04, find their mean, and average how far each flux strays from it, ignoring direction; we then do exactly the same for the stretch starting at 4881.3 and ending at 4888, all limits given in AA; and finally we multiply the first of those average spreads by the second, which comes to 0.32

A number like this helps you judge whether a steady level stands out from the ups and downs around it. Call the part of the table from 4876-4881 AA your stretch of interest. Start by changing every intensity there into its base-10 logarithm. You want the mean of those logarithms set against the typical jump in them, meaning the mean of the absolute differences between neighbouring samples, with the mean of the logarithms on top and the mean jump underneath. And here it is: 17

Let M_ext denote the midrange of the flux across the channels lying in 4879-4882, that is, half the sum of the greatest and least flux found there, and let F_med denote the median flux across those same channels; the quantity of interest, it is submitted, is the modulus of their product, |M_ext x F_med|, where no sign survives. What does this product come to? 212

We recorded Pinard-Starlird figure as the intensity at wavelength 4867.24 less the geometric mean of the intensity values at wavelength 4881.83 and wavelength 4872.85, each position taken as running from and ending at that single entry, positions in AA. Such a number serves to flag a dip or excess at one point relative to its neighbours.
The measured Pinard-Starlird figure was -2.2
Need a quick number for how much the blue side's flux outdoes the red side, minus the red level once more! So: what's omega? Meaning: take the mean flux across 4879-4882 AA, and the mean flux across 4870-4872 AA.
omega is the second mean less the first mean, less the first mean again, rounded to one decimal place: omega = -16.6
